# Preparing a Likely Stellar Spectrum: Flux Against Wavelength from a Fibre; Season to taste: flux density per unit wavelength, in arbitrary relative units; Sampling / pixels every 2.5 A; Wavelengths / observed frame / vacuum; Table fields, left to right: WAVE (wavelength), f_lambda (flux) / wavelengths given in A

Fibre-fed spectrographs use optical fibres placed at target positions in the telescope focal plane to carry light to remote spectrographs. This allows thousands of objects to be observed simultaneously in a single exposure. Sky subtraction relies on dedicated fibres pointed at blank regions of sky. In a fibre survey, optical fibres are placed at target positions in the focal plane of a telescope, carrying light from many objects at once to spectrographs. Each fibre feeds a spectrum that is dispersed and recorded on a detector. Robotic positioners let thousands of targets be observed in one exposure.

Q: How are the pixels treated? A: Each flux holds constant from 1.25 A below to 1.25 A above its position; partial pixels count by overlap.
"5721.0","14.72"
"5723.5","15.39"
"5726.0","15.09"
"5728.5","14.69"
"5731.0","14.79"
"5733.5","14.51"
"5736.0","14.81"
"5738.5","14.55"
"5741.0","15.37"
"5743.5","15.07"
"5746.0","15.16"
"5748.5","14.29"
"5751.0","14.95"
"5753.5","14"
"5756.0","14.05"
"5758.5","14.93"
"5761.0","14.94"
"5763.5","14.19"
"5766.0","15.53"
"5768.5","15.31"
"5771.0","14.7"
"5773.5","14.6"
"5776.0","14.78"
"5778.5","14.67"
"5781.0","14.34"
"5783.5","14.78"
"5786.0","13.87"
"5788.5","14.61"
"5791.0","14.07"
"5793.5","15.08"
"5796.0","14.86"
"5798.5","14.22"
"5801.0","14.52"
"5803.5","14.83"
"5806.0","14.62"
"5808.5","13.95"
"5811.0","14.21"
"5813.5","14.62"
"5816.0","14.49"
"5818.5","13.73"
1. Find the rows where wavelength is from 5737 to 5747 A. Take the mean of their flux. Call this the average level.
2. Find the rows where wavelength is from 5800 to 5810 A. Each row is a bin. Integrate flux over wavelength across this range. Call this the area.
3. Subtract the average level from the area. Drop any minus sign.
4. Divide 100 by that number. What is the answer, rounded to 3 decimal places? 0.771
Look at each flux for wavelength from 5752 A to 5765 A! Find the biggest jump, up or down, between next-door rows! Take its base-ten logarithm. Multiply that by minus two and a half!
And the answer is 0.14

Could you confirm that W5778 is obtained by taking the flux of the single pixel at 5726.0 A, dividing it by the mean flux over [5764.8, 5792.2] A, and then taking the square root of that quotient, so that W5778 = 1.01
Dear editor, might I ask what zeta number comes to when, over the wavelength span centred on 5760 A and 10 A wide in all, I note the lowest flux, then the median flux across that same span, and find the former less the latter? -0.51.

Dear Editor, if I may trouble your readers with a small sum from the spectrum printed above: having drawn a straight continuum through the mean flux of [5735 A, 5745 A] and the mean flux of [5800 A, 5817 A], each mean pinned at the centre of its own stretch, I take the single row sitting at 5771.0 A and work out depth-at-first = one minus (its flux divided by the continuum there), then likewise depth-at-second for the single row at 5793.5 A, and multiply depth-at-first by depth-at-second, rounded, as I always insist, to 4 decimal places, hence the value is -0.0001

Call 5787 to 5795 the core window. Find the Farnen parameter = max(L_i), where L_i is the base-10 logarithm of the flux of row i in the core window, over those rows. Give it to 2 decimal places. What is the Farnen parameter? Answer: 1.18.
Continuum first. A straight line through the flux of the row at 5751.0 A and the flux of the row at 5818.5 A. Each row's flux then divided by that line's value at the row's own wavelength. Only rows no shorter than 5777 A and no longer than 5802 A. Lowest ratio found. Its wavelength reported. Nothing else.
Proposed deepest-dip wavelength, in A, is 5786.0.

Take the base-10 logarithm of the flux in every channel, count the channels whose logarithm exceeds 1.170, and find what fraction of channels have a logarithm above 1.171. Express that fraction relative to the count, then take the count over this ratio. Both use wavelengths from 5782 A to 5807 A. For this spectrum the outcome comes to 30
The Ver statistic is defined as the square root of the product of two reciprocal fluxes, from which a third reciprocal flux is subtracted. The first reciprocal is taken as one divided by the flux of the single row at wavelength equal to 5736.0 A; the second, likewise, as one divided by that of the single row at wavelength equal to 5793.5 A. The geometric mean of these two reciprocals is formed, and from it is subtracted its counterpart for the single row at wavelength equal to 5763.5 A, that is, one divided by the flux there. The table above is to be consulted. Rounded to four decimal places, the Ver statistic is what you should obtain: -0.0036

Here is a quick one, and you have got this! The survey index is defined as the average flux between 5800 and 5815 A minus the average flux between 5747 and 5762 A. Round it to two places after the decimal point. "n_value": -0.07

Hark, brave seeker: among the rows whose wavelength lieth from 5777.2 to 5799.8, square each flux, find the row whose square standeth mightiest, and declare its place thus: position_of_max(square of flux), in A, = 5793.5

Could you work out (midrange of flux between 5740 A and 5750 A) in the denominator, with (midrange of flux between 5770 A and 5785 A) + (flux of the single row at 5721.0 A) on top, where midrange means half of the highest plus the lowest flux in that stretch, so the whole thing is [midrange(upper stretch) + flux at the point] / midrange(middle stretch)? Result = 1.97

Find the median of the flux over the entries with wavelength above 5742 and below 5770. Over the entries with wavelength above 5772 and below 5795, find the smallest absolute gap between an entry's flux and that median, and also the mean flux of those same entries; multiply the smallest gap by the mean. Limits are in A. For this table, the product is 2.0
